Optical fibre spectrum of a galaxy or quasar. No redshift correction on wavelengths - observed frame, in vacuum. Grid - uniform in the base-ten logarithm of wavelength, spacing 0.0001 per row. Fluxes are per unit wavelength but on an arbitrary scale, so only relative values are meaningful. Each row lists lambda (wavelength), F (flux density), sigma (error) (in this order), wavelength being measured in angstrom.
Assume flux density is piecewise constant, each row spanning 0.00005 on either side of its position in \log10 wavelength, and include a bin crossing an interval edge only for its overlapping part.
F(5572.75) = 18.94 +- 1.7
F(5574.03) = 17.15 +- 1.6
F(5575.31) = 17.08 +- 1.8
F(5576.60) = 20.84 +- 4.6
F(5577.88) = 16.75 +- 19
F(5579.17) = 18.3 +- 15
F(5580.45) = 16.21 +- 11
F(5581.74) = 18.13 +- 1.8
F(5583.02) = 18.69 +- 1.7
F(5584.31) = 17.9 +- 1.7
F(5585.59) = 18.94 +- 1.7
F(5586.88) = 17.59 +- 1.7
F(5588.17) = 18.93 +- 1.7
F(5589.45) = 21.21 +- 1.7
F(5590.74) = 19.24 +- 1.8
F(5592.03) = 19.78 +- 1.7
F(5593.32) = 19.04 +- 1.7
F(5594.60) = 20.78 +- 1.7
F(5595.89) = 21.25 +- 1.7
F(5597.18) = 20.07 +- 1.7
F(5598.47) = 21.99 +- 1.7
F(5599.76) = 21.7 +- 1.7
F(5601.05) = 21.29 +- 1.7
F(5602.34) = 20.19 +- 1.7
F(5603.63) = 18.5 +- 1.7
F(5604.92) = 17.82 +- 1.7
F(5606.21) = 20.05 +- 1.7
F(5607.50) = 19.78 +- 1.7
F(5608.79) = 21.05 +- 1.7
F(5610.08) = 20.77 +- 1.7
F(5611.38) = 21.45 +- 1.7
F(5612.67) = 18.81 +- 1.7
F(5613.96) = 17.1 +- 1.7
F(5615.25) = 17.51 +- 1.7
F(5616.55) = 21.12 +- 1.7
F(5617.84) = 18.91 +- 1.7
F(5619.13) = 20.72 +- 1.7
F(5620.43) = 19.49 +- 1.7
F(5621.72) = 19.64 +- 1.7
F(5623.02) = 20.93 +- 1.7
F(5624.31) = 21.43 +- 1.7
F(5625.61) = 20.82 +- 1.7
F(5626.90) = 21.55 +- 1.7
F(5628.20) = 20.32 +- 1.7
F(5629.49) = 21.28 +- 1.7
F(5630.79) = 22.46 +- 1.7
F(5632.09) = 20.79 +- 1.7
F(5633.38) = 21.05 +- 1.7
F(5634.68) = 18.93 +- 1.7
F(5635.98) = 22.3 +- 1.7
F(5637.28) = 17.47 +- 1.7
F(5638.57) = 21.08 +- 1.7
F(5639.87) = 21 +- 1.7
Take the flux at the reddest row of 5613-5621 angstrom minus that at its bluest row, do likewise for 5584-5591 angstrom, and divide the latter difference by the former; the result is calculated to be 0.6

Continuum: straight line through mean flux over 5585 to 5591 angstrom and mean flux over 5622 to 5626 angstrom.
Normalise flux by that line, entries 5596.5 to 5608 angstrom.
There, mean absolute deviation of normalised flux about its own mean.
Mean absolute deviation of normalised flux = 0.057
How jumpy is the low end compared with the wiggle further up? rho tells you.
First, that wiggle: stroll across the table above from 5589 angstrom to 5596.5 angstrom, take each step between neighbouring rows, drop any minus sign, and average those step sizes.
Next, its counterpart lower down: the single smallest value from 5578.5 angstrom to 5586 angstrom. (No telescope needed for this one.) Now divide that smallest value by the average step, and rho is 15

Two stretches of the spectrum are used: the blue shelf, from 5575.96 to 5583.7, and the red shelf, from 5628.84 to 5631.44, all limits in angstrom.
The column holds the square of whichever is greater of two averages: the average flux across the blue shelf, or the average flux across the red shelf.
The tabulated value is 478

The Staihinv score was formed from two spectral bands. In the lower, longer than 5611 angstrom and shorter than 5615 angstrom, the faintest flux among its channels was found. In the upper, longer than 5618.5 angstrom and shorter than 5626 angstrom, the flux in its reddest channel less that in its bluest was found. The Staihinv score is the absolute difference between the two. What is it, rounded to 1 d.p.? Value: 17.0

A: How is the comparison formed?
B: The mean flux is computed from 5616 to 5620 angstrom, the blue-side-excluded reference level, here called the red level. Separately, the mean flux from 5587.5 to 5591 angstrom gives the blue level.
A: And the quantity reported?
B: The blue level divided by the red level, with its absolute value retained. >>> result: 0.98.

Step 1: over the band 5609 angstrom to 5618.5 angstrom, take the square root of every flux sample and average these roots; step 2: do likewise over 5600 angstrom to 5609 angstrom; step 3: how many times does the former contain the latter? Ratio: 0.99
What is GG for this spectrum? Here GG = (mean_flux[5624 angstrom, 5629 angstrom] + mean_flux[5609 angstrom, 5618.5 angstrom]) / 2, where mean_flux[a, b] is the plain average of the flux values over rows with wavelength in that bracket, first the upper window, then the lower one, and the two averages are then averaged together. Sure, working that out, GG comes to 20.2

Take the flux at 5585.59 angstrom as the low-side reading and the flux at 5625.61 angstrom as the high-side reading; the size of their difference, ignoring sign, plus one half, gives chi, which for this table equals 2.4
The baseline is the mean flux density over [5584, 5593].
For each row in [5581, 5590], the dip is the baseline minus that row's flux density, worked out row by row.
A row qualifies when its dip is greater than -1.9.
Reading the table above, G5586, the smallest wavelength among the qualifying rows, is 5581.74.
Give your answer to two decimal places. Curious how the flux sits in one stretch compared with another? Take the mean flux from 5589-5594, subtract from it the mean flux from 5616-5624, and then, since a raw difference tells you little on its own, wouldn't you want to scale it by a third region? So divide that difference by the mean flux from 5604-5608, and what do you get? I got -0.02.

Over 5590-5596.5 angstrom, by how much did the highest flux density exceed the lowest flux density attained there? 2.2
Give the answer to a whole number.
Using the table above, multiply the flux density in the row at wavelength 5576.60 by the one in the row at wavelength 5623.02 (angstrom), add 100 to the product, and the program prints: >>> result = 536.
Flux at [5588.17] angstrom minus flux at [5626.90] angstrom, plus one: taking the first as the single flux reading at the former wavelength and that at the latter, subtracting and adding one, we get -1.6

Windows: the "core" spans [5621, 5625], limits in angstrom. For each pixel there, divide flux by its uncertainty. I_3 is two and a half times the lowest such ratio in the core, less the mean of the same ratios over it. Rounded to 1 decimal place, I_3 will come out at 16.7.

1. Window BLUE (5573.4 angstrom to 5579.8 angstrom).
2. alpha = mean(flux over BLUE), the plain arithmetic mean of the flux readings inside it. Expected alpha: 18.0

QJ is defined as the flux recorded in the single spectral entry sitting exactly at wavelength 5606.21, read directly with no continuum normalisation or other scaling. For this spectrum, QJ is 20.05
